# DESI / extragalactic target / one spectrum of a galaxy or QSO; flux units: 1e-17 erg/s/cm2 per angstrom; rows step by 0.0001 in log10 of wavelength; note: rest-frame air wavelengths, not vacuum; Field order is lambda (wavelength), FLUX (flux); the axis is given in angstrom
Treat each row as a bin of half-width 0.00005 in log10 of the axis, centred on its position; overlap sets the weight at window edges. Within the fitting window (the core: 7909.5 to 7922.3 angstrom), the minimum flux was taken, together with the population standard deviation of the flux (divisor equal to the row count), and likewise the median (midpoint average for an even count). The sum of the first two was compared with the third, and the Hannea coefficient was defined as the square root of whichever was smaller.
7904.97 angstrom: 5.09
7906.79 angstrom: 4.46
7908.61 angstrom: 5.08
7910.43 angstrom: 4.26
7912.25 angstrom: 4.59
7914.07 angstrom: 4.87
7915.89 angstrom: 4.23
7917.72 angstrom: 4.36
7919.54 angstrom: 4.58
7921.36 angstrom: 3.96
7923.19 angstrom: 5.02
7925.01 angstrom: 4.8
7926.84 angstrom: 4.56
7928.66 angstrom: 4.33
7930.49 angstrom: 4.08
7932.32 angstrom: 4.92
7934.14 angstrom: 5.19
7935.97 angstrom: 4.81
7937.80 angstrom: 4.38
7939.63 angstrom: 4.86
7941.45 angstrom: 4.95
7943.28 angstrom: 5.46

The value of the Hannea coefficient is 2.06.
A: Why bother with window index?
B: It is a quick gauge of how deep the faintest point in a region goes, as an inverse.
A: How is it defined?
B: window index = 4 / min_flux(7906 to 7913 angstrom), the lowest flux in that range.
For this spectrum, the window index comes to 0.94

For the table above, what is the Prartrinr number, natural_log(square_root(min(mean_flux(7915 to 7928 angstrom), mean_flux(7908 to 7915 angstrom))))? 0.752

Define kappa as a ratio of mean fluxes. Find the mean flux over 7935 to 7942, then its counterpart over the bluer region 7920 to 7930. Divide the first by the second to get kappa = 1.05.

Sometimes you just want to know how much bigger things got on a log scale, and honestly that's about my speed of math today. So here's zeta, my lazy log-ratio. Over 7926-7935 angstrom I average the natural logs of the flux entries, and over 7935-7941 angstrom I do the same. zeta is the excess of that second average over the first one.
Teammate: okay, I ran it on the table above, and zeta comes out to 0.02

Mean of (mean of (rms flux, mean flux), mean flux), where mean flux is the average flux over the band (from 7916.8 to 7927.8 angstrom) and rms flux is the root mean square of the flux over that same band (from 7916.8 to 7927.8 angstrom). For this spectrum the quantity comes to 4.55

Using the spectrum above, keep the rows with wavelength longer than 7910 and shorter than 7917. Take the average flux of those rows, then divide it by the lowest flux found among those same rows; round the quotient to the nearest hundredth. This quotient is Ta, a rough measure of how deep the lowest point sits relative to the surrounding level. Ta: 1.06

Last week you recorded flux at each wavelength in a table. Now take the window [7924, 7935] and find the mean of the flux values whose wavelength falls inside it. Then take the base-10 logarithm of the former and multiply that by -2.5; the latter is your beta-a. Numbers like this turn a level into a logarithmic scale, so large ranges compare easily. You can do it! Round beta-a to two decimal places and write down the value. -1.67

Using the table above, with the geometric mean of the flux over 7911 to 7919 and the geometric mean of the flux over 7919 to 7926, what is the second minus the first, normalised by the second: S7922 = 0.01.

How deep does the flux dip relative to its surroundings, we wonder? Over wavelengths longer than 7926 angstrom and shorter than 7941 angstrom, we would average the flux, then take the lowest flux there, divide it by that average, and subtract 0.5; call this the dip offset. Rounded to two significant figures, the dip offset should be 0.38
